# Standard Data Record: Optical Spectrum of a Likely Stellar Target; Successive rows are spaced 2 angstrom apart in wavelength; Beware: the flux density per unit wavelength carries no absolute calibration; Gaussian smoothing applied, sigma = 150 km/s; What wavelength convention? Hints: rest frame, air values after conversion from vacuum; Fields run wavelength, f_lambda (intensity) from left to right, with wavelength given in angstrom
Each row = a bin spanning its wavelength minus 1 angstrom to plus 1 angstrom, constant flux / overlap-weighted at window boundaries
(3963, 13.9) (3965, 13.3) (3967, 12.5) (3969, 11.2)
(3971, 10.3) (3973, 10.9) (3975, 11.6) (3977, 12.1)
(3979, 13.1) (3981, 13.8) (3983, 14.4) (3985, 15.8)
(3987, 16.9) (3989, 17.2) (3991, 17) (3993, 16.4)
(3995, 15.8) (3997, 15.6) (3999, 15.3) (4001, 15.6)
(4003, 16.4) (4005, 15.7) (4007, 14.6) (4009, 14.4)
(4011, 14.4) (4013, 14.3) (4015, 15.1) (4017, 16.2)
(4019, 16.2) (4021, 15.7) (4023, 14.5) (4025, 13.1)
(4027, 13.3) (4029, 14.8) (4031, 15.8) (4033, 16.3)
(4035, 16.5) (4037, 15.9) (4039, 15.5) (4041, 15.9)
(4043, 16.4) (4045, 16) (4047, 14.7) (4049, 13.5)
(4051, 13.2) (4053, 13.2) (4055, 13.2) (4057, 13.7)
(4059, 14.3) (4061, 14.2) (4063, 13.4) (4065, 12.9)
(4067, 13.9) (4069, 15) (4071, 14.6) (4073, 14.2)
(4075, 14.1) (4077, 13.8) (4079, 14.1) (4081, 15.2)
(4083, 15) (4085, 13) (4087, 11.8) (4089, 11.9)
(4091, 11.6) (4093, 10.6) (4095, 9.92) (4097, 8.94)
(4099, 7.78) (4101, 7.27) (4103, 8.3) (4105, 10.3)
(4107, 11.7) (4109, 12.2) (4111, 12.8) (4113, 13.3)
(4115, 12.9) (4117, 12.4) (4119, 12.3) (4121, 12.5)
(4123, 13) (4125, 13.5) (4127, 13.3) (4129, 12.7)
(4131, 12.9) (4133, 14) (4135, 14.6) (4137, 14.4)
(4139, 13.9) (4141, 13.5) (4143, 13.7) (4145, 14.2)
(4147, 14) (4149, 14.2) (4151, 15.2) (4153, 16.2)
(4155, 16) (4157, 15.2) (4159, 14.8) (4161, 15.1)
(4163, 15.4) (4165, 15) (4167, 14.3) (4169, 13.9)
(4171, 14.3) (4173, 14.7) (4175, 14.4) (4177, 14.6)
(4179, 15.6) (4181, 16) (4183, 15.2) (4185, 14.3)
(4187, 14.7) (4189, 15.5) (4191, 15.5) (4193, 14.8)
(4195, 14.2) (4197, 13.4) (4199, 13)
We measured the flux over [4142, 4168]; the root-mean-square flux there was 14.9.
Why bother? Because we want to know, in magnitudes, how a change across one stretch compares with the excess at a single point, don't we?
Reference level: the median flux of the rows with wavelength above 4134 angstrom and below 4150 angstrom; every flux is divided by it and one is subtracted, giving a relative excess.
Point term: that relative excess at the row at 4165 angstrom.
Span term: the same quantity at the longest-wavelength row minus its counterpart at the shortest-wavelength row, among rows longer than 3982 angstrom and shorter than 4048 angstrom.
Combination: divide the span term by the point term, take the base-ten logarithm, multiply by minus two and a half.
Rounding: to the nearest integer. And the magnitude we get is 1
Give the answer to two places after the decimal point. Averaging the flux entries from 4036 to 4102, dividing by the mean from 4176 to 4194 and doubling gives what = 1.76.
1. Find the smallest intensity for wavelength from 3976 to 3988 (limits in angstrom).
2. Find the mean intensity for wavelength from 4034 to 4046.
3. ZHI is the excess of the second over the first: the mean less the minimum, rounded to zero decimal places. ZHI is 4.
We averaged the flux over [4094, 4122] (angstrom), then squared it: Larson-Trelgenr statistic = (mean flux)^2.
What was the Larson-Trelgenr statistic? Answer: 119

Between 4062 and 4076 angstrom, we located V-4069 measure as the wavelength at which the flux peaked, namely 4069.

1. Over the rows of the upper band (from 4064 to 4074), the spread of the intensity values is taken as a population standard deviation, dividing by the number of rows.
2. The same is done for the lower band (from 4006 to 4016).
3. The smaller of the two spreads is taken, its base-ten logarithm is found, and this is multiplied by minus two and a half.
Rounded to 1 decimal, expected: 1.4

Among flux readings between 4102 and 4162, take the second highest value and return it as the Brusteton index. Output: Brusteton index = 16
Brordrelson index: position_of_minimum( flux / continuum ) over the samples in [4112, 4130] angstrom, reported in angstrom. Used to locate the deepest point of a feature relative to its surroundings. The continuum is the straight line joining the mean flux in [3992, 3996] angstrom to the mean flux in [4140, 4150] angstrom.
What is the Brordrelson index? 4119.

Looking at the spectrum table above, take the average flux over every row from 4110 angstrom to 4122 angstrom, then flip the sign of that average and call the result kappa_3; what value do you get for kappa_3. -12.7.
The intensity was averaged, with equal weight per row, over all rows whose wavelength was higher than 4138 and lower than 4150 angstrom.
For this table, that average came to 13.9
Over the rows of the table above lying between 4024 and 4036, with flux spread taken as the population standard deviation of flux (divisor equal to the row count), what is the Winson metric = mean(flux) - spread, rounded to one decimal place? 13.6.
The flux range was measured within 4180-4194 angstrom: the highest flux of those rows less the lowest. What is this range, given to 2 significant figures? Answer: 1.7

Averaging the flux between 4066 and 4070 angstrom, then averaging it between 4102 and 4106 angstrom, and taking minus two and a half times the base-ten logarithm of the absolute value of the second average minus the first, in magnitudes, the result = -1.8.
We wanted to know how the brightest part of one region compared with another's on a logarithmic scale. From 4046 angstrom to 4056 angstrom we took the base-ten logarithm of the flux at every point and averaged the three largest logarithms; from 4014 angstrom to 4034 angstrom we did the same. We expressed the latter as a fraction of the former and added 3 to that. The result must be 4.062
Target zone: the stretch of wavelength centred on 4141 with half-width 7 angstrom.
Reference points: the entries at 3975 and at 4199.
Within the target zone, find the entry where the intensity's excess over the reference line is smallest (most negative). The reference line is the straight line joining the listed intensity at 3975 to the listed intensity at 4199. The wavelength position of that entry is 4141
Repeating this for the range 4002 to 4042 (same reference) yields 4025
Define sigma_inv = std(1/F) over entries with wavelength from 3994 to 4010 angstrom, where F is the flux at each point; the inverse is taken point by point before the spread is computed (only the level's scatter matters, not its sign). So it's 0.003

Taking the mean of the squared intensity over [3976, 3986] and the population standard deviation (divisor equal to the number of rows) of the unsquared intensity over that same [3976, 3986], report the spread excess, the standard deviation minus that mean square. -192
